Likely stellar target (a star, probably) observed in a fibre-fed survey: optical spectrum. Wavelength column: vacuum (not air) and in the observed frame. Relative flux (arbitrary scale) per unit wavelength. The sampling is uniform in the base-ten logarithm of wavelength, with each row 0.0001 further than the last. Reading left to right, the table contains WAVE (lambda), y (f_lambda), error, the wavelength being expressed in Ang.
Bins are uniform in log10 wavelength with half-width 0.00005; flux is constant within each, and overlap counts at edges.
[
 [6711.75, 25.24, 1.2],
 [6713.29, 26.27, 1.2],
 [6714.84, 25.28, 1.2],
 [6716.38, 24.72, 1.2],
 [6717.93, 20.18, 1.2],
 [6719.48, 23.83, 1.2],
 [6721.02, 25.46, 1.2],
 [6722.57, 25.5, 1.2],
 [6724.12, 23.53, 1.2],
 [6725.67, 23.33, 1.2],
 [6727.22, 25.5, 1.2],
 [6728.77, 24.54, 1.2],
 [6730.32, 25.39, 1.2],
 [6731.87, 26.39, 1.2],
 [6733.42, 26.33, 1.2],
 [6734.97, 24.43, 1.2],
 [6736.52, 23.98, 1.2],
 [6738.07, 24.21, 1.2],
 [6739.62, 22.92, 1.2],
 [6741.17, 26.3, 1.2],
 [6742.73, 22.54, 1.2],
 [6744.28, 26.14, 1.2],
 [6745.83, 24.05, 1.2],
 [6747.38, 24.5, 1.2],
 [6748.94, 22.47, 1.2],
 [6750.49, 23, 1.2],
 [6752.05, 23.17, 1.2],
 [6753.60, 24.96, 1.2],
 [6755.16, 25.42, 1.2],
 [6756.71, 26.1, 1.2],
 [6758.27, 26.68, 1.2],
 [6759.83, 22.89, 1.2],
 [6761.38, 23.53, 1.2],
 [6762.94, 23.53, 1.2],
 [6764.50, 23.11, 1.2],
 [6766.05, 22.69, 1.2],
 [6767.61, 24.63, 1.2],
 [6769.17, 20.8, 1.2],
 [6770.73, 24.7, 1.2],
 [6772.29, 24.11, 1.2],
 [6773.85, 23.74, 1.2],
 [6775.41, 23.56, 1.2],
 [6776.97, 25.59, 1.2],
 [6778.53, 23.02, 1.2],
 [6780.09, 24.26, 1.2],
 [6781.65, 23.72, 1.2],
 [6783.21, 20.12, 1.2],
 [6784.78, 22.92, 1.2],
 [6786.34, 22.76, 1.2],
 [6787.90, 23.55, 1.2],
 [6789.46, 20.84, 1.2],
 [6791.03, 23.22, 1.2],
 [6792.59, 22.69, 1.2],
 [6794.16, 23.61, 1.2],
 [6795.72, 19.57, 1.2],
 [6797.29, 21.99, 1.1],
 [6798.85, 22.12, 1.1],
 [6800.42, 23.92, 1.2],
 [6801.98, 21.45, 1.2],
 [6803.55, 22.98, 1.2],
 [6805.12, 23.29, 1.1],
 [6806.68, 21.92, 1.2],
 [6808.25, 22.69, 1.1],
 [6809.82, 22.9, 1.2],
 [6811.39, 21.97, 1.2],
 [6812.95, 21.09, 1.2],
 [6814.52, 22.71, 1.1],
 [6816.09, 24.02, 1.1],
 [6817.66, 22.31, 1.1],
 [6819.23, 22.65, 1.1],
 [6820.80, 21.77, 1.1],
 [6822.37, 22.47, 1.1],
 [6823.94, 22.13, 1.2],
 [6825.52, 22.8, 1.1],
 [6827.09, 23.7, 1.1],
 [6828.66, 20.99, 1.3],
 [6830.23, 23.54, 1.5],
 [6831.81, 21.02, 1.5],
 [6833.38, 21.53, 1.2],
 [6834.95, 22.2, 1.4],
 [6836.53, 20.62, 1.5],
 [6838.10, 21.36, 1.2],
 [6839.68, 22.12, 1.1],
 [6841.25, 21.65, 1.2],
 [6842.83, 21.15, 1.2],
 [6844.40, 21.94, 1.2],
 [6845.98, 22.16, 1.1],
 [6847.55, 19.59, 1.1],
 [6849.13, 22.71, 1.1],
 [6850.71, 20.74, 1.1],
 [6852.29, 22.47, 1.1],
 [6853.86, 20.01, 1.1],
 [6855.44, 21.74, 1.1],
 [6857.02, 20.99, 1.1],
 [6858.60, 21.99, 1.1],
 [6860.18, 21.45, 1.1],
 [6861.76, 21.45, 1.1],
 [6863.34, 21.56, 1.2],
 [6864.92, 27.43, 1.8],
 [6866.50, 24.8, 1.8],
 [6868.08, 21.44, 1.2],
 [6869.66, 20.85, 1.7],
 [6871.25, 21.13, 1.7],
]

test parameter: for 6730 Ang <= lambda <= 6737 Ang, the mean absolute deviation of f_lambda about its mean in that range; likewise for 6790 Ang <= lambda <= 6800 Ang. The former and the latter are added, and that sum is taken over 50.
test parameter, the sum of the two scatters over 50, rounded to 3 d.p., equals 0.037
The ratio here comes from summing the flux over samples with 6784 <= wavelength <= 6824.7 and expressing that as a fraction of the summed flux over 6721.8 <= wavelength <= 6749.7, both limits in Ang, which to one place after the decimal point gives 1.3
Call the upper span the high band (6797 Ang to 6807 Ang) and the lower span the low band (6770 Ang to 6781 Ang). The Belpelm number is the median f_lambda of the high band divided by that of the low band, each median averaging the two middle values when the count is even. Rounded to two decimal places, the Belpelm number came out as 0.92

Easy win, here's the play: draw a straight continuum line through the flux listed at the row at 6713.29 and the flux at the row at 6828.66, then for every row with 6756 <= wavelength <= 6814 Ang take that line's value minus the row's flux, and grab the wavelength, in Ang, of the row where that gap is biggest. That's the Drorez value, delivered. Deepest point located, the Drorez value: 6783.21 Ang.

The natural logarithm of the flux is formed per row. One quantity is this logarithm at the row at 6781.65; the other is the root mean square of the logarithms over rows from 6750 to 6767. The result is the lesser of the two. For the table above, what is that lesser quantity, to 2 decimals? 3.17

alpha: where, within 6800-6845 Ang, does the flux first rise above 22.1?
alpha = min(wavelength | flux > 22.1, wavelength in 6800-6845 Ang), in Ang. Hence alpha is 6800.42 Ang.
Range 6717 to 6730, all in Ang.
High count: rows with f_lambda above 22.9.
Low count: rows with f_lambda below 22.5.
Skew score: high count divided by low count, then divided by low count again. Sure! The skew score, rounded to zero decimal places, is 7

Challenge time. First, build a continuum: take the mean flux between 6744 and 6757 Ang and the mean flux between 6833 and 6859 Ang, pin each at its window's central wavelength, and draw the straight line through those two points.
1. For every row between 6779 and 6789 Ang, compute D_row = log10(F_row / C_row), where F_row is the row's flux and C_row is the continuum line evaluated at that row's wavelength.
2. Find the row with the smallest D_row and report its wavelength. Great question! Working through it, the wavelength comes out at 6783.21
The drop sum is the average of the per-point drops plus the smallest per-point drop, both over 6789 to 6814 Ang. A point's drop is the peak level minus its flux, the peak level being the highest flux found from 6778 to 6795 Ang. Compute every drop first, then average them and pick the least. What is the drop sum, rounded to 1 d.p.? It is 2.3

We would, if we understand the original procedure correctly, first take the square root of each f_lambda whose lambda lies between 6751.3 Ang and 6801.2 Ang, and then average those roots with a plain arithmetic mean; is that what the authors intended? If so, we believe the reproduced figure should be 4.83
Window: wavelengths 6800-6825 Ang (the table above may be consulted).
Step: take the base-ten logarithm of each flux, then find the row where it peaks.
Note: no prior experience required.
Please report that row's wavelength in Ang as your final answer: 6816.09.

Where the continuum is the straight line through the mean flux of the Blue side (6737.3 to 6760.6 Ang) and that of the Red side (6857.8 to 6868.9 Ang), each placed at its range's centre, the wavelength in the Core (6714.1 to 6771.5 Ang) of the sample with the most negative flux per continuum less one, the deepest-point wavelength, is 6717.93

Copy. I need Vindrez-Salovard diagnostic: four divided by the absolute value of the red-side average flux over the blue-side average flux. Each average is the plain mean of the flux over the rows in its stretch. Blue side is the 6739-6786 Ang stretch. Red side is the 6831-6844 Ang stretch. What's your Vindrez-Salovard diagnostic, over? 4.44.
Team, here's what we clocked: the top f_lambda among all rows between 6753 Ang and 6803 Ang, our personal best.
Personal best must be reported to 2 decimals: 26.68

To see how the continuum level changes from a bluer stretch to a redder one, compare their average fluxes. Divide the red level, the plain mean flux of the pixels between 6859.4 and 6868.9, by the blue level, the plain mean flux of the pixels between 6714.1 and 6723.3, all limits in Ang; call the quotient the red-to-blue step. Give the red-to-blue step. 0.95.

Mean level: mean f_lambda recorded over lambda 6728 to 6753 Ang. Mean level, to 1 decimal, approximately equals 24.4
